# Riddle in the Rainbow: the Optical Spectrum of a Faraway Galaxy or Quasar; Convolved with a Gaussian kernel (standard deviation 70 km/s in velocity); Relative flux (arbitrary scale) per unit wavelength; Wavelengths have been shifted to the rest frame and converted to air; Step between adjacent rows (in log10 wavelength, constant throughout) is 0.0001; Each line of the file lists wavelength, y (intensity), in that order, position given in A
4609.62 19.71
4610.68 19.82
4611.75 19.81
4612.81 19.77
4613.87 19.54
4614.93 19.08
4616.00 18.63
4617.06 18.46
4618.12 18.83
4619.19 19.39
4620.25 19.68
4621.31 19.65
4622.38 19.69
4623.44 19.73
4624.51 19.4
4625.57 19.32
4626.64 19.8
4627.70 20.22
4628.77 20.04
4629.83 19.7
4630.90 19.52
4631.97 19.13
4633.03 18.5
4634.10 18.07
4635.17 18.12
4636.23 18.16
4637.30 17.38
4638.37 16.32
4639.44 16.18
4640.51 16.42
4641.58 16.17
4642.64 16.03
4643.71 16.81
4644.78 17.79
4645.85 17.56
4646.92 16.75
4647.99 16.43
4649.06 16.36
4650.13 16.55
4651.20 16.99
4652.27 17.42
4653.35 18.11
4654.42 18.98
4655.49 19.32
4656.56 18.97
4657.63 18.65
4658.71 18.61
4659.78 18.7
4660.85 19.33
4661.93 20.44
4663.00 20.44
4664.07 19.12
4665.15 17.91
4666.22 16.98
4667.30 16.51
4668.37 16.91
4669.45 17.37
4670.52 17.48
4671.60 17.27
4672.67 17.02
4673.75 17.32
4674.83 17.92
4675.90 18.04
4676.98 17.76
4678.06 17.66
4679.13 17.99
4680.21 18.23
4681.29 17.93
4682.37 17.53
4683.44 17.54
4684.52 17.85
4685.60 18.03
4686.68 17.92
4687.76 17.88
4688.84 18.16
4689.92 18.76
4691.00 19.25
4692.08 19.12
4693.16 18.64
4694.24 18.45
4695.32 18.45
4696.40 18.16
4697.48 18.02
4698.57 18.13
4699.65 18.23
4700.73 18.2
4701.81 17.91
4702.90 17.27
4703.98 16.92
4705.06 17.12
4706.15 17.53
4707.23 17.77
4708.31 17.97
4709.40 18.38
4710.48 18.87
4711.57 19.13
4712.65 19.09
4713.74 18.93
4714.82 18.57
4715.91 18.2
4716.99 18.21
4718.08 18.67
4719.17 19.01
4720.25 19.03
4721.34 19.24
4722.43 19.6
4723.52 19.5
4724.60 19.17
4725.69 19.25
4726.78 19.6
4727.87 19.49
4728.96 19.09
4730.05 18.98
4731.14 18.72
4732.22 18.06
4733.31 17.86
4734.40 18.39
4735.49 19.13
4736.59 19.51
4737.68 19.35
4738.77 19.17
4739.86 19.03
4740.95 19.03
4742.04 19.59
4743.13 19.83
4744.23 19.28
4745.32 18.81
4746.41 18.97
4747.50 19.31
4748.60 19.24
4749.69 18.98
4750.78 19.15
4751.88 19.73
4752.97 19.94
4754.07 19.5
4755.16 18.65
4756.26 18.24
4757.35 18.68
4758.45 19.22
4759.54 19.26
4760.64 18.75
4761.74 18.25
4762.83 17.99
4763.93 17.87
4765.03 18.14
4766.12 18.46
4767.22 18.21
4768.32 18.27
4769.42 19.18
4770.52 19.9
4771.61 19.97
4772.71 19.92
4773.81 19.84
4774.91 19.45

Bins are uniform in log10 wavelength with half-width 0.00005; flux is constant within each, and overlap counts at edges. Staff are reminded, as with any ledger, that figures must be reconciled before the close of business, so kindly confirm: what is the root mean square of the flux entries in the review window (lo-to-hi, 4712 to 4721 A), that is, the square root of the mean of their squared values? 18.7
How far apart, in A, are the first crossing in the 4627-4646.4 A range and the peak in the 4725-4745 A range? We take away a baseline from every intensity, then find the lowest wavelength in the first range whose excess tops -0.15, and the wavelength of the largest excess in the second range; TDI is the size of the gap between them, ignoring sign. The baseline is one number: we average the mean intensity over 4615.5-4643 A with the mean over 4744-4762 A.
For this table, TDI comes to 115.4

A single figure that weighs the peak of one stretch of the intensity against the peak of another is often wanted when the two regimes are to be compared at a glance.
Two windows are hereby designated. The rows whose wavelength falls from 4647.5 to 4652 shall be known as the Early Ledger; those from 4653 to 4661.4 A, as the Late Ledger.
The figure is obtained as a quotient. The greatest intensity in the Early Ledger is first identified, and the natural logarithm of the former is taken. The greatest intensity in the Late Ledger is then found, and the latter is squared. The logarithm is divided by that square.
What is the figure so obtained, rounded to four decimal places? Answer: 0.0076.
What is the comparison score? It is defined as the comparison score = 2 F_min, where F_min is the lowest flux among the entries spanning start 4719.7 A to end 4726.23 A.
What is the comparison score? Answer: 38.1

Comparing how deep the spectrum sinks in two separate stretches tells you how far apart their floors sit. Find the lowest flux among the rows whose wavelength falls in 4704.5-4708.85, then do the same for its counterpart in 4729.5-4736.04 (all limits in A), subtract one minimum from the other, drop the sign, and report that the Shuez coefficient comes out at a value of 0.74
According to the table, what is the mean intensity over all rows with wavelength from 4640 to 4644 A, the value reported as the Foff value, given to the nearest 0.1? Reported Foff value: 16.4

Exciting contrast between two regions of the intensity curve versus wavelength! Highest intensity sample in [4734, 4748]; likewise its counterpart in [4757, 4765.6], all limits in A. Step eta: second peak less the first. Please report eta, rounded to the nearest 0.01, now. -0.57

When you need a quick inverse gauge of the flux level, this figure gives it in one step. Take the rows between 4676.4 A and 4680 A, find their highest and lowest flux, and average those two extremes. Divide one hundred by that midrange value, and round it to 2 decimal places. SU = 5.61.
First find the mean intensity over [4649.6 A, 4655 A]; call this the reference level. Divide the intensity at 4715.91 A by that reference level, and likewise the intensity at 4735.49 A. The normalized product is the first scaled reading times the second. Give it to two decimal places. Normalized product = 1.12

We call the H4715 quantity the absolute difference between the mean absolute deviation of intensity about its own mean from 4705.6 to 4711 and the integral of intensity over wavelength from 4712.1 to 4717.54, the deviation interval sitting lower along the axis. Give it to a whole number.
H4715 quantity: 101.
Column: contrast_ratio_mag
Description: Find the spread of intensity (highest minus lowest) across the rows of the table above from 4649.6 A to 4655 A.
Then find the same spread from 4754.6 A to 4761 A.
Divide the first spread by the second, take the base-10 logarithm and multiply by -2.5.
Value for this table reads -0.9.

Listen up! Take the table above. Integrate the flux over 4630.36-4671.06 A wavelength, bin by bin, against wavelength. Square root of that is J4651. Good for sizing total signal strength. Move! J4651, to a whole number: 27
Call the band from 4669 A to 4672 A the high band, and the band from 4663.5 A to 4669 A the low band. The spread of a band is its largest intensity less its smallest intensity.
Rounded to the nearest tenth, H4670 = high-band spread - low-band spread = -2.4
